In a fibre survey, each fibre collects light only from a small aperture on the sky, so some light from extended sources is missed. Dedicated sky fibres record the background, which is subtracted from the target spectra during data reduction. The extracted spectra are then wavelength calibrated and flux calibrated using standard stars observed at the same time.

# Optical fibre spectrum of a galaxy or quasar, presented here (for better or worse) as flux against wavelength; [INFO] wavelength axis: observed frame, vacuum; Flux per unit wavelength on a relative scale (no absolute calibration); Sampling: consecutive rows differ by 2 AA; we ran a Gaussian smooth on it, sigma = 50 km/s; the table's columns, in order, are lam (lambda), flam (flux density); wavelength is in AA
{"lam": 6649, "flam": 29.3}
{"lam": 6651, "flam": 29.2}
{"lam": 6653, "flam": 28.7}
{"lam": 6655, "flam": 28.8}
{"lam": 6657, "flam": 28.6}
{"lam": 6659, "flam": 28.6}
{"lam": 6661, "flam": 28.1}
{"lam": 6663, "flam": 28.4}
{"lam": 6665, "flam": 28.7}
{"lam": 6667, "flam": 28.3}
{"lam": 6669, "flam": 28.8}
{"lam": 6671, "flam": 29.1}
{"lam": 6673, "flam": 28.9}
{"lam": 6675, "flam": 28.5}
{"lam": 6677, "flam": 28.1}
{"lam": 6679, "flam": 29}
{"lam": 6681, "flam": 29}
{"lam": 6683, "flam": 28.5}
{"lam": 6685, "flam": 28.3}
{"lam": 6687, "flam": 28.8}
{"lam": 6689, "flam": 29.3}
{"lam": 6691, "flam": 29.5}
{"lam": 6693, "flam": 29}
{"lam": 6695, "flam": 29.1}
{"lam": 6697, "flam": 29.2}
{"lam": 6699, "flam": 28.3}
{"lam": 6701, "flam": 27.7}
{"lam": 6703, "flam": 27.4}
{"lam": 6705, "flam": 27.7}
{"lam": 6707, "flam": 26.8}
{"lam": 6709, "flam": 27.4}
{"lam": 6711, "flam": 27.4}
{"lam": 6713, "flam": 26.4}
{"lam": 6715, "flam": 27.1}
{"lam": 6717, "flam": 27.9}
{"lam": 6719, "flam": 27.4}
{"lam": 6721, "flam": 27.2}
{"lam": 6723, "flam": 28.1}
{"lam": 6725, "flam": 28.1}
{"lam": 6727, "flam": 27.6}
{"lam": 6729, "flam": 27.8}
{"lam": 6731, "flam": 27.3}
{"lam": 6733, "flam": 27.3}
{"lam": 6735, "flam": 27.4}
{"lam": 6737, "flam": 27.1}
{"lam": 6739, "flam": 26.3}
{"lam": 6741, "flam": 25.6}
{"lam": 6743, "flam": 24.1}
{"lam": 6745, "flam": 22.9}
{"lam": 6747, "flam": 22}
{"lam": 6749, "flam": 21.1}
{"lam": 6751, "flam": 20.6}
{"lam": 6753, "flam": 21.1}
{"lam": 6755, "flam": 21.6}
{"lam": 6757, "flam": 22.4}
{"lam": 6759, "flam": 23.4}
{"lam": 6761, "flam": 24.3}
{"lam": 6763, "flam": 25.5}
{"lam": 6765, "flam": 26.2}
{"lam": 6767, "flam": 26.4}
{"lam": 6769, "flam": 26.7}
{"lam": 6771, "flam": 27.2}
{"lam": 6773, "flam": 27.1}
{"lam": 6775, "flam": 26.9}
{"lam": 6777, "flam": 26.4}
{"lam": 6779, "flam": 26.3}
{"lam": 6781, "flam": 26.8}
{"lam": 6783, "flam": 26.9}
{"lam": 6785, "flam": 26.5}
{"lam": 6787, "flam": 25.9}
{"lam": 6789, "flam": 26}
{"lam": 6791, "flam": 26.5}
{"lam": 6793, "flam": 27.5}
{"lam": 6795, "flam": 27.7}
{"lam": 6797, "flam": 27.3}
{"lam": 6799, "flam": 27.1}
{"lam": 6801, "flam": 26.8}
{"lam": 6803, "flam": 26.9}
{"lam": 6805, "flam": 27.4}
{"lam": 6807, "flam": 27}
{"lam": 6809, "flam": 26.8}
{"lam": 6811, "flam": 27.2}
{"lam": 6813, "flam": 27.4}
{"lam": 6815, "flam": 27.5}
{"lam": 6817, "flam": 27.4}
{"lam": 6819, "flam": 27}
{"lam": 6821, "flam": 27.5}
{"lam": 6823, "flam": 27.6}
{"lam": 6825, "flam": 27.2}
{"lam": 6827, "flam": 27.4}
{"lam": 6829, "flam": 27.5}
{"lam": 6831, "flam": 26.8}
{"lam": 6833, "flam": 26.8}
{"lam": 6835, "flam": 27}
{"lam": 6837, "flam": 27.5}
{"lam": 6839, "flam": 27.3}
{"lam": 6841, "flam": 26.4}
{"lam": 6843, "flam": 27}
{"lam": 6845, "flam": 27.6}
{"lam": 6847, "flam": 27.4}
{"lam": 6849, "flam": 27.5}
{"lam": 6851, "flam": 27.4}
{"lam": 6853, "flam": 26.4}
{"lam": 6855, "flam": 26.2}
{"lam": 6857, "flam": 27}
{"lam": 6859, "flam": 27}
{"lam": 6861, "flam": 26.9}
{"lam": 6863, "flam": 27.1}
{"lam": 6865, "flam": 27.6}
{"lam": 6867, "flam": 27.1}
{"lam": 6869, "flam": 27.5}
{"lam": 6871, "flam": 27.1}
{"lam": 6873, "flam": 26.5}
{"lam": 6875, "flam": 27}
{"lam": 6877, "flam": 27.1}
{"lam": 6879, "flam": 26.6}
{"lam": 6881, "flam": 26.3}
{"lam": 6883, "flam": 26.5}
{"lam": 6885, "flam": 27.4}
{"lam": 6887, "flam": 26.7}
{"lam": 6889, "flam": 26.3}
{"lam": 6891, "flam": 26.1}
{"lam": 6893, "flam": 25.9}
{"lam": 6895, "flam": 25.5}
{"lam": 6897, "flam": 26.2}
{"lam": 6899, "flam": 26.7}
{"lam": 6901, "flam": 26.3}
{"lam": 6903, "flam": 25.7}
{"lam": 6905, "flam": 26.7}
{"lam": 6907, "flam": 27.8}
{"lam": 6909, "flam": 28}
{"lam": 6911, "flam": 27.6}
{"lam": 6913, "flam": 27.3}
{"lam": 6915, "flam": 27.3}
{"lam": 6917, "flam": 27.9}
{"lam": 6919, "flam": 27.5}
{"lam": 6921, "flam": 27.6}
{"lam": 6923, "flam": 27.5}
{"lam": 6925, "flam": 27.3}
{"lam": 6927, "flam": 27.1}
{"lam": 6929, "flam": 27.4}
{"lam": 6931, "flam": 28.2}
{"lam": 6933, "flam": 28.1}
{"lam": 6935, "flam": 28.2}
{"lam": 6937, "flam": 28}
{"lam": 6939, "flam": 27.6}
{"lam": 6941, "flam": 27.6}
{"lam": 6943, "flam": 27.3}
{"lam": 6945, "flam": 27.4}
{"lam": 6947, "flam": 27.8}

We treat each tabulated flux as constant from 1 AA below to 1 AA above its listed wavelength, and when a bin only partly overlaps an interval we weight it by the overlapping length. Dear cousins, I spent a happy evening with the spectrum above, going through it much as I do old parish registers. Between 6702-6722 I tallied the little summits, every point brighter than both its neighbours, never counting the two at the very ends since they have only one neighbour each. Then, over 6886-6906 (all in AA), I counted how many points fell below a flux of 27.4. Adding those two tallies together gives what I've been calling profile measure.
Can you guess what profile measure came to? 12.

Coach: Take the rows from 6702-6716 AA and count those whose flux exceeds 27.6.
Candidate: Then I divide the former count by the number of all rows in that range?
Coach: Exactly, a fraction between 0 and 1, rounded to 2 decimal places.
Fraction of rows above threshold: 0.14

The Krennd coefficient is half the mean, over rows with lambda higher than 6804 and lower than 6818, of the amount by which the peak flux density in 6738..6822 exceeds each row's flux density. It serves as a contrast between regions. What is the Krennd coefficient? 0.23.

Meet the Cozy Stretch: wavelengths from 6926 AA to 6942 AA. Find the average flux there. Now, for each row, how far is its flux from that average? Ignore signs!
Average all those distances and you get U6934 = 0.35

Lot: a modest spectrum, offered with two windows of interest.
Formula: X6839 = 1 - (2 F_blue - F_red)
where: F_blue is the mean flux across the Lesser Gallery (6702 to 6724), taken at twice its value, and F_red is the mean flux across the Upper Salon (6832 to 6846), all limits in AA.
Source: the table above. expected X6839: -27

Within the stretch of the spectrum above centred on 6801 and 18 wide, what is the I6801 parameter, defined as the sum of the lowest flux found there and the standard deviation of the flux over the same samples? 27.1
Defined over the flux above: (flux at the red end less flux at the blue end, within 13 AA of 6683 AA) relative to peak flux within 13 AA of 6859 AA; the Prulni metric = 0.000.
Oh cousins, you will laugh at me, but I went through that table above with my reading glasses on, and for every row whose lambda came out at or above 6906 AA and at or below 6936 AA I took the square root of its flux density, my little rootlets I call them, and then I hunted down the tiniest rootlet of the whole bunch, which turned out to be 5.21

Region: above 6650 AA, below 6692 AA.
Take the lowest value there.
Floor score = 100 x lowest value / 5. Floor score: 562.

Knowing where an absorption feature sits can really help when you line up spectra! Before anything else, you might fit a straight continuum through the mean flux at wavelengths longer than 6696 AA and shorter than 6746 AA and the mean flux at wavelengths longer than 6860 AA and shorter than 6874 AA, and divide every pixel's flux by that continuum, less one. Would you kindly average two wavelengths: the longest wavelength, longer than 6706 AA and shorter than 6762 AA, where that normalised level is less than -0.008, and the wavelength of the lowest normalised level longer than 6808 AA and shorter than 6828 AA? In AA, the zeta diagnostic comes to 6785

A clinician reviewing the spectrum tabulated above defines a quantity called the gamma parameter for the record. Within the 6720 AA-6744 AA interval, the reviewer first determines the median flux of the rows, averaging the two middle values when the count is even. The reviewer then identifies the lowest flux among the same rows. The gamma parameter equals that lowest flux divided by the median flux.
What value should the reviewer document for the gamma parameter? 0.883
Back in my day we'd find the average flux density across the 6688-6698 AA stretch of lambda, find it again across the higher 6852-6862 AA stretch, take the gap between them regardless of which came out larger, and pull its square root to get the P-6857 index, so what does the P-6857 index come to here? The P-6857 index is 1.6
